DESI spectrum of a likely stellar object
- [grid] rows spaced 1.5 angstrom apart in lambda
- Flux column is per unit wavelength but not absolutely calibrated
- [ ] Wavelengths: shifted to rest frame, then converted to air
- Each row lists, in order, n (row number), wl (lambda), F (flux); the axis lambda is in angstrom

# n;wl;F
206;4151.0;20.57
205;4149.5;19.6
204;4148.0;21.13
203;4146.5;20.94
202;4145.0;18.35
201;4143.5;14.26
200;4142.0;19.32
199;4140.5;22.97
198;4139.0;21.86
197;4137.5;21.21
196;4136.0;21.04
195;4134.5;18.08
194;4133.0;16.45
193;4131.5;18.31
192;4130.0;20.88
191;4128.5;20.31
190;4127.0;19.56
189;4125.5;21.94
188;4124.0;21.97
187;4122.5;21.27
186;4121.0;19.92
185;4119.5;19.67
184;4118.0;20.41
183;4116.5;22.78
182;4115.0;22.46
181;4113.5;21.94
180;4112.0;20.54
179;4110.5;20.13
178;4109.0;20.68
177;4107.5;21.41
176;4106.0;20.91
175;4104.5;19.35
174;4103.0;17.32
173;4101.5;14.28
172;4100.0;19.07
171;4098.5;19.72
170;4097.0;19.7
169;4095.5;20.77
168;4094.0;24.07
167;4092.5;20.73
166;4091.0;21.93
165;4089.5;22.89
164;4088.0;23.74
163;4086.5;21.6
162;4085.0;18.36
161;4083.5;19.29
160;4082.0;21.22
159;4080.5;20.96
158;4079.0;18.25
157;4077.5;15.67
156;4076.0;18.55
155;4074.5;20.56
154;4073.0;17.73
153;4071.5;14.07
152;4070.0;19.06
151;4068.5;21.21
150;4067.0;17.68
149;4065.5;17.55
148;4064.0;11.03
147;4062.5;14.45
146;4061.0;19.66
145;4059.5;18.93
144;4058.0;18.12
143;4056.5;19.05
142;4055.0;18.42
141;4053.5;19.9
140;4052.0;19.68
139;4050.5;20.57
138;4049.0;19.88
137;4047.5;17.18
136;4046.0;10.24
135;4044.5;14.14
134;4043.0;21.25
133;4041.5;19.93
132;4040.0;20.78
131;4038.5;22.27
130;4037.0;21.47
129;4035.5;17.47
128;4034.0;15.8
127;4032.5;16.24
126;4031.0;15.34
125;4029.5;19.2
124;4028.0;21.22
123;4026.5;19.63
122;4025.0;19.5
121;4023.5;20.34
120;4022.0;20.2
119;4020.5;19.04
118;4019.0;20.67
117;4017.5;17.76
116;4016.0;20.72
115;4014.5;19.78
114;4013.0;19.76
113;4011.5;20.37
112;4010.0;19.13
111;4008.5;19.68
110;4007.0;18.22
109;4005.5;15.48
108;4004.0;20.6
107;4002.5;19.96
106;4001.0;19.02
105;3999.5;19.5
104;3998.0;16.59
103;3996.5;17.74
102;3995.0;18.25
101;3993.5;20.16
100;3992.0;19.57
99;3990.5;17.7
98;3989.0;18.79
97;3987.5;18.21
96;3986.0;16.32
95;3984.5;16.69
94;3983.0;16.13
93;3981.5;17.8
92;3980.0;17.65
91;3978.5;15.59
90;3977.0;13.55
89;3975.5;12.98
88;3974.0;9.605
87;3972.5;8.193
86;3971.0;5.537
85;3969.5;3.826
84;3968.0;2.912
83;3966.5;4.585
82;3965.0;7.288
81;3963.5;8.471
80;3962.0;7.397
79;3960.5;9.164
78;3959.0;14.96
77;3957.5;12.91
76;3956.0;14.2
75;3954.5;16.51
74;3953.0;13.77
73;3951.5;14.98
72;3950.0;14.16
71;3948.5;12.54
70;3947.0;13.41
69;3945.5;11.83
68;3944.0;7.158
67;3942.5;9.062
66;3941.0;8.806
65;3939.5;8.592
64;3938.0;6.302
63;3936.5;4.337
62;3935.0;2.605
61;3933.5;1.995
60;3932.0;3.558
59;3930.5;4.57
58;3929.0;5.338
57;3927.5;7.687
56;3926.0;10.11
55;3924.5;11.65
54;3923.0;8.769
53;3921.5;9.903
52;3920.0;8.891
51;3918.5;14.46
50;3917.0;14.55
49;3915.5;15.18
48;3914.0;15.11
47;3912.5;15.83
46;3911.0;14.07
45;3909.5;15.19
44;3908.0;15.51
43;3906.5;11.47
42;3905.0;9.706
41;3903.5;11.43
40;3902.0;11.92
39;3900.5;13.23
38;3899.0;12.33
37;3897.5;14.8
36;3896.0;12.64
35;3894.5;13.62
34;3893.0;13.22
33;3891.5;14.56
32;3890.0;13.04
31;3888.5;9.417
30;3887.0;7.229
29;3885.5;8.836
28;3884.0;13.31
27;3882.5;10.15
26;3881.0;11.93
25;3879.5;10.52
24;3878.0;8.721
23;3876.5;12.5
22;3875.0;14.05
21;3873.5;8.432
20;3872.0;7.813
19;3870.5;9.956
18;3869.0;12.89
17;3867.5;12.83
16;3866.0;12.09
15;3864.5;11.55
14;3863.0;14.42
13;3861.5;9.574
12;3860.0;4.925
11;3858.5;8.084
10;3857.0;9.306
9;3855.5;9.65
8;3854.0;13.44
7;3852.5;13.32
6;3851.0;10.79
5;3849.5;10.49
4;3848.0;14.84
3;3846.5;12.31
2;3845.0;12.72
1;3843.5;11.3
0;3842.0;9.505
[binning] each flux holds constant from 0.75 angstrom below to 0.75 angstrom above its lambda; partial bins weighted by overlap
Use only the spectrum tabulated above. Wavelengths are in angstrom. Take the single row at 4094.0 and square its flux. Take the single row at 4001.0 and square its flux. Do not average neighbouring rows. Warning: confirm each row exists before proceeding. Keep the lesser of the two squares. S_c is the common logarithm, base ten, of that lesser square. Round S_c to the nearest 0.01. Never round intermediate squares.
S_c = 2.56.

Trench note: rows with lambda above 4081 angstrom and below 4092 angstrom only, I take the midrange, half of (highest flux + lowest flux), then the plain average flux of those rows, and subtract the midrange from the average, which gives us 0.2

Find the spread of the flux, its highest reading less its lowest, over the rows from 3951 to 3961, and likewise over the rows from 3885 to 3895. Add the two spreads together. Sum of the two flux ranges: 14.7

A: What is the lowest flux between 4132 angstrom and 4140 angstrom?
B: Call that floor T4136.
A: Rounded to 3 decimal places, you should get 16.450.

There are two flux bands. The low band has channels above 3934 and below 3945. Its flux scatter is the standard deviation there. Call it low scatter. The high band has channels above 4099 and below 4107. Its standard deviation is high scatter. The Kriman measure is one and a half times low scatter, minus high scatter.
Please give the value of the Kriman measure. 1.2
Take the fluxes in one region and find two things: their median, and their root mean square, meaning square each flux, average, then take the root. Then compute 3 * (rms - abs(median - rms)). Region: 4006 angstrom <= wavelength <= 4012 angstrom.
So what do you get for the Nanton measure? 58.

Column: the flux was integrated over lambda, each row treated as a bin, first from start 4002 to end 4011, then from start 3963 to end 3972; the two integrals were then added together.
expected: 219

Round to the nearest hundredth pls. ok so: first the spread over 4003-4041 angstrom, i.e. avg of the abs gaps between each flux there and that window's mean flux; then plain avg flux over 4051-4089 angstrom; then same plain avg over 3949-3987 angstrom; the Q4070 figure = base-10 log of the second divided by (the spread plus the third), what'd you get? 0.15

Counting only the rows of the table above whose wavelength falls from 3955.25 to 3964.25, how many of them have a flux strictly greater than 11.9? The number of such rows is 3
